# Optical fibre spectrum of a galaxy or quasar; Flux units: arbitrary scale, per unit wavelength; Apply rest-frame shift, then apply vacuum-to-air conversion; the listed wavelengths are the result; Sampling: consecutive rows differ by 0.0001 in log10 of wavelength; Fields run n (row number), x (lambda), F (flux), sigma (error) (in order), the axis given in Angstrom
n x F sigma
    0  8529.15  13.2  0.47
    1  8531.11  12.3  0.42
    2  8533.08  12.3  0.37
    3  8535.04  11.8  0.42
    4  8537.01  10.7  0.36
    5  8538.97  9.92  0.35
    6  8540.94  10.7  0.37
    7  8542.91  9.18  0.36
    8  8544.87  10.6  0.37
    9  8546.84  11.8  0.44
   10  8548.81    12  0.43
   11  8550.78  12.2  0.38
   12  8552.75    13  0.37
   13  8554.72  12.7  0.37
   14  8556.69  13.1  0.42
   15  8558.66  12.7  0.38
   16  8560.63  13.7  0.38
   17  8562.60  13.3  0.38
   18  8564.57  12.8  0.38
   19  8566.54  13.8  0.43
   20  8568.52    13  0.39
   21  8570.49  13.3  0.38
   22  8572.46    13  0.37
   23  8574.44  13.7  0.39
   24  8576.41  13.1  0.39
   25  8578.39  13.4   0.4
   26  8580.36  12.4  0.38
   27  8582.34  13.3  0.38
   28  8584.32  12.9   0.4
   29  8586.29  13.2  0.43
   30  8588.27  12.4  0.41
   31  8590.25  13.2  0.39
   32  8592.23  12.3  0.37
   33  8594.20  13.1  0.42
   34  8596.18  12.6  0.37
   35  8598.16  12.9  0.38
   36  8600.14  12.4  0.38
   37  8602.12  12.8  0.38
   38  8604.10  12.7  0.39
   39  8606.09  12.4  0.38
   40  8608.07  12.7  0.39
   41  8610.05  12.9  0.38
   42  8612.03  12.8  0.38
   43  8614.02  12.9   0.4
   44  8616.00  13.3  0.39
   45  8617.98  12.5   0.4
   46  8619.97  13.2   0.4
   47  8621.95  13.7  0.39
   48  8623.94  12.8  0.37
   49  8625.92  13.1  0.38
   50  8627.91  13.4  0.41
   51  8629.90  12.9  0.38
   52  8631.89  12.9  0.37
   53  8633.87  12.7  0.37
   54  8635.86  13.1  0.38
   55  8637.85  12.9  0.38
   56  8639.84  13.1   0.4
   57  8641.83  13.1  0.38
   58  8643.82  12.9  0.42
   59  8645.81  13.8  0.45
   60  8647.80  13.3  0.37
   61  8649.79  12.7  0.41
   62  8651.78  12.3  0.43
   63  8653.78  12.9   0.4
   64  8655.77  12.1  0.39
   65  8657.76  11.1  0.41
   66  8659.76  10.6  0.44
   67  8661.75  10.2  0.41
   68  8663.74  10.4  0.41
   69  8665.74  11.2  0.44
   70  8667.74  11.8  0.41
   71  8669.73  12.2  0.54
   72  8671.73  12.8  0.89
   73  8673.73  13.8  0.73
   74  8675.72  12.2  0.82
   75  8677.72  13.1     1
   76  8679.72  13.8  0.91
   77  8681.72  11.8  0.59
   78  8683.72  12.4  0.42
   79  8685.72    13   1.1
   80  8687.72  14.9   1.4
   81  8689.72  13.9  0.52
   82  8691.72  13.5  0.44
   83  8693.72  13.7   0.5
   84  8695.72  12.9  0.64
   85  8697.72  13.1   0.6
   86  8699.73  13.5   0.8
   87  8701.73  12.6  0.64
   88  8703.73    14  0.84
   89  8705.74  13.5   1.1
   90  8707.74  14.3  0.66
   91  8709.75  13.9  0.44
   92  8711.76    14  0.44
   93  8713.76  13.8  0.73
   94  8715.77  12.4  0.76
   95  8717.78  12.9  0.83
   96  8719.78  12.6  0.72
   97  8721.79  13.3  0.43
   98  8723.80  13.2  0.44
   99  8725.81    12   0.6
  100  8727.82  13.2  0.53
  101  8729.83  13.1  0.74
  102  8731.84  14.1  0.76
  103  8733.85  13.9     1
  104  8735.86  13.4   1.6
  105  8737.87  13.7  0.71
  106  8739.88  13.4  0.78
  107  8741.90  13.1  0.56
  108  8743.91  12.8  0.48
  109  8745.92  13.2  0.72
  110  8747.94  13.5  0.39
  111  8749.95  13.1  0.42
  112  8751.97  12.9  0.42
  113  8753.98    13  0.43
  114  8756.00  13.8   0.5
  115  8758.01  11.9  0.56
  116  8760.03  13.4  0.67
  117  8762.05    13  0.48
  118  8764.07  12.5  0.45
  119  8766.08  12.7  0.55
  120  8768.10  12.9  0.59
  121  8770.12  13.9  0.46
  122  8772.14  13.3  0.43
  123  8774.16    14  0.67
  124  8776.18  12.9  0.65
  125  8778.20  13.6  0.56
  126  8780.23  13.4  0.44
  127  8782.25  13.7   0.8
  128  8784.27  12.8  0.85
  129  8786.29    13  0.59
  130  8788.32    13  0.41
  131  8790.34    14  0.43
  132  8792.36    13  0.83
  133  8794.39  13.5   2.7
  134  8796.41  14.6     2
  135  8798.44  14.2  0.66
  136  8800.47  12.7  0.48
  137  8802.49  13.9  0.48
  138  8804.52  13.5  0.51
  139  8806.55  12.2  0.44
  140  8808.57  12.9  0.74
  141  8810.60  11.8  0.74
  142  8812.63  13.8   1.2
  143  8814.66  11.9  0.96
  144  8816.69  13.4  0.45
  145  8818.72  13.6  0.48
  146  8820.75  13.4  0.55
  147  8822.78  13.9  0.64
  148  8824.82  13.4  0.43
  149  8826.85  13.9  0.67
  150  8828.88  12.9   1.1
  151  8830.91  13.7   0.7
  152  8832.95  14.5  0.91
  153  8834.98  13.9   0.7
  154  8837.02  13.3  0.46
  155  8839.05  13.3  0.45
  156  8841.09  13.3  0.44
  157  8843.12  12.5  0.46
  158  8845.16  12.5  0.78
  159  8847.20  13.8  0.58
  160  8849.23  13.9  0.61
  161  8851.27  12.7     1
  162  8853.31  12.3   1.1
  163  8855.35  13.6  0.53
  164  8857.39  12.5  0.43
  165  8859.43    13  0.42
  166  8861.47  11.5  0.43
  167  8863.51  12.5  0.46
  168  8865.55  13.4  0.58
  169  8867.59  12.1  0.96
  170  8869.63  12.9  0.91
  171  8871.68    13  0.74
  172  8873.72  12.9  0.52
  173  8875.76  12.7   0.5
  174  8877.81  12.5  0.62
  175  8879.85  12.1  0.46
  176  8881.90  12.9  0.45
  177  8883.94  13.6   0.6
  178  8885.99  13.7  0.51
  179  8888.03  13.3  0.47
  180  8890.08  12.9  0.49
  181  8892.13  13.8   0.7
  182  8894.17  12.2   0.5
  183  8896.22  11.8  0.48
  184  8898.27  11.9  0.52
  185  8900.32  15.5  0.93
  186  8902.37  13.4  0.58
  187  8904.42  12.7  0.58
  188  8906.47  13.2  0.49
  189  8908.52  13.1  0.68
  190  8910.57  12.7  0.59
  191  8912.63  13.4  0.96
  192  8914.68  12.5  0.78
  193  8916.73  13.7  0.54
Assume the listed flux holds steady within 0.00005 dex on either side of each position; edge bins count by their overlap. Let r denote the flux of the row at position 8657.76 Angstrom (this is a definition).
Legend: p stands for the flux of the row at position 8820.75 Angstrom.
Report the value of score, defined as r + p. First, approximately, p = 13.4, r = 11.1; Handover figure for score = 24.5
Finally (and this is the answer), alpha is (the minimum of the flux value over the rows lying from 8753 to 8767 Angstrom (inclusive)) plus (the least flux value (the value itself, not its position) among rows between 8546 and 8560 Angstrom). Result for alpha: 23.7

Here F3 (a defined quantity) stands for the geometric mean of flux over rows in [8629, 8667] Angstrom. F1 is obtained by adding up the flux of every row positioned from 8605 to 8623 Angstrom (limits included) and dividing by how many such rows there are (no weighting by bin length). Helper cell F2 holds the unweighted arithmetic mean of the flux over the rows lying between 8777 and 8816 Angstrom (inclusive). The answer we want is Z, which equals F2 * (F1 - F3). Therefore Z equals 9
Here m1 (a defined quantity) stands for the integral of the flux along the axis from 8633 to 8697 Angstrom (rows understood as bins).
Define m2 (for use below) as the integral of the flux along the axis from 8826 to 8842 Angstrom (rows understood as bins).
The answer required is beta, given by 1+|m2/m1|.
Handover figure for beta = 1.3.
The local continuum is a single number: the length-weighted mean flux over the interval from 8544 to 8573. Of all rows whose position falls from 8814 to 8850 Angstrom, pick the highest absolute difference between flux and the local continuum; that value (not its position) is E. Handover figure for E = 1.8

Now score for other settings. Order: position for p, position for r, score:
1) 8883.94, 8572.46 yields 26.6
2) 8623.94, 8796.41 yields 27.4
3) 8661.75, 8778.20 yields 23.8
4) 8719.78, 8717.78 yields 25.5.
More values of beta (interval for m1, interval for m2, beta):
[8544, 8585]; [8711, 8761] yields 2.3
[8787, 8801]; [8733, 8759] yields 2.8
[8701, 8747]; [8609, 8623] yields 1.3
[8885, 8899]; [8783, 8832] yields 4.6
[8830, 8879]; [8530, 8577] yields 1.9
